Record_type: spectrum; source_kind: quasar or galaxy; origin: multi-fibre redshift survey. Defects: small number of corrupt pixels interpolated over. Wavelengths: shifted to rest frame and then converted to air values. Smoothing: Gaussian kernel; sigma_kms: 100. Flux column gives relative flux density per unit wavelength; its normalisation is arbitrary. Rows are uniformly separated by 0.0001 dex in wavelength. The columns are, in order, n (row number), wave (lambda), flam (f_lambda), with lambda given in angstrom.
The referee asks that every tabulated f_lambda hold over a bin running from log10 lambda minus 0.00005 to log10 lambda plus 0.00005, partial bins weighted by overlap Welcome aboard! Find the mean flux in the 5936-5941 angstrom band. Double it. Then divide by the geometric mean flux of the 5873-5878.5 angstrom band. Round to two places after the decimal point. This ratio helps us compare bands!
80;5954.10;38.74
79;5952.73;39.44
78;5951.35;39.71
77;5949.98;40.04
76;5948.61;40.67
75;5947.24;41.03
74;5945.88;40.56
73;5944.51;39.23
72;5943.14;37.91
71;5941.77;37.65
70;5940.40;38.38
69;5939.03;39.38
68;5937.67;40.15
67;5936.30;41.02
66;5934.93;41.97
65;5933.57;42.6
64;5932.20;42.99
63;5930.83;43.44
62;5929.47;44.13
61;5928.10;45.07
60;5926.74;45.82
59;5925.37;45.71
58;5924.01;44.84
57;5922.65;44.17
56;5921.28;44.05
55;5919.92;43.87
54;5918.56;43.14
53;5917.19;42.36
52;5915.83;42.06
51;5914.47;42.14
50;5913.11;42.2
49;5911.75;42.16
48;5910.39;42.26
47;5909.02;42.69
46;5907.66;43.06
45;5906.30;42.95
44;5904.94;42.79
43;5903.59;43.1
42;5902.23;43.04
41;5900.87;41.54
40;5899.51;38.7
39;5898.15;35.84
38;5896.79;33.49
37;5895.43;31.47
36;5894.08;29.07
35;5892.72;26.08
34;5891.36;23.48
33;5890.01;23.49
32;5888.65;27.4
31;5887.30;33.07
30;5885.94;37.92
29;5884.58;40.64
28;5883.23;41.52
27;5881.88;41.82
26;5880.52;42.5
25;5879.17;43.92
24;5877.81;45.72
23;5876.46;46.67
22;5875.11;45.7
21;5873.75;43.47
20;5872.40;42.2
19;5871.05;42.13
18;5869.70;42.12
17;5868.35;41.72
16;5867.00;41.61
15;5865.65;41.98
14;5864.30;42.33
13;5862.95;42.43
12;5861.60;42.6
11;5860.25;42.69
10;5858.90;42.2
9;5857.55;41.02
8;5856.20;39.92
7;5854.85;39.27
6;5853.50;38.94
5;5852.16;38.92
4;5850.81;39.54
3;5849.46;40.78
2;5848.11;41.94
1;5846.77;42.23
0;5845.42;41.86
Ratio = 1.75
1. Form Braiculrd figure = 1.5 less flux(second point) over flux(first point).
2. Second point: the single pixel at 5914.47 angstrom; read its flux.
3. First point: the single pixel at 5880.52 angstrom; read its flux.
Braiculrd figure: 0.51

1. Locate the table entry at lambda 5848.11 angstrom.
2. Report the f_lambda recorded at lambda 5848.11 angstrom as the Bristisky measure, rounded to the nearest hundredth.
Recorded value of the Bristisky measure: 41.94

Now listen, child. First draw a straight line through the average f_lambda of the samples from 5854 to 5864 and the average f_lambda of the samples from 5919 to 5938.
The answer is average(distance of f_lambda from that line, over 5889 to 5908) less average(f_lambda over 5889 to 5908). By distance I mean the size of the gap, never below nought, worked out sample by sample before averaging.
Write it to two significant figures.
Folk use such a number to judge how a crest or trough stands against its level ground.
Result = -28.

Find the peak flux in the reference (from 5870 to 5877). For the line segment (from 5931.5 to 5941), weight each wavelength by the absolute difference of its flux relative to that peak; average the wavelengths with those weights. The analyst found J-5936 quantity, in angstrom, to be 5937.1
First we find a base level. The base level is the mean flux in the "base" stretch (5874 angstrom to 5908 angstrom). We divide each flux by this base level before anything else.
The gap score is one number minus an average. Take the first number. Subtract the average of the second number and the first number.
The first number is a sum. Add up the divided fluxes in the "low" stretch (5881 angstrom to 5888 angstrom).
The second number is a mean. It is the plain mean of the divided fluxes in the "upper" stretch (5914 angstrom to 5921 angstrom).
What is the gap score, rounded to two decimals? 2.01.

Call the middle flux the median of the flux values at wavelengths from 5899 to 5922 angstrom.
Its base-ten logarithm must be 1.63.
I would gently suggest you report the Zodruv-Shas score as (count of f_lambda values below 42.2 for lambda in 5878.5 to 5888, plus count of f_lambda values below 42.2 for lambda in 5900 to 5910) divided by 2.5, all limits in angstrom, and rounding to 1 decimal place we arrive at 2.4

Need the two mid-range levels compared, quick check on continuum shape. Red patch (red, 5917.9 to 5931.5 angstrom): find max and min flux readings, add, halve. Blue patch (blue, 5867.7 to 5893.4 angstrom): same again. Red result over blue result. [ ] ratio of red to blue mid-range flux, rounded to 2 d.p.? 1.27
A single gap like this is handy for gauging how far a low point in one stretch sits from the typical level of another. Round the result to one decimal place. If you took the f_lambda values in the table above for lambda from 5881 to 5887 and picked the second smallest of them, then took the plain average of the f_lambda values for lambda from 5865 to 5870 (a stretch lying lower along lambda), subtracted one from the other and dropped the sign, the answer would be 1.2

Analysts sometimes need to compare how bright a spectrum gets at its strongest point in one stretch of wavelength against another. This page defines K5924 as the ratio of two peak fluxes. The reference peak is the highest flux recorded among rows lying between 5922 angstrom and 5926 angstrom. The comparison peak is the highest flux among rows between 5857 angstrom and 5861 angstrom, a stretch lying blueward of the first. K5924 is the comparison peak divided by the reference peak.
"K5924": 0.93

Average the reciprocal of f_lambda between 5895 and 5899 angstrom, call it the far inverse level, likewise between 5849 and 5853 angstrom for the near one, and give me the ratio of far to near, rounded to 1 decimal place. 1.2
